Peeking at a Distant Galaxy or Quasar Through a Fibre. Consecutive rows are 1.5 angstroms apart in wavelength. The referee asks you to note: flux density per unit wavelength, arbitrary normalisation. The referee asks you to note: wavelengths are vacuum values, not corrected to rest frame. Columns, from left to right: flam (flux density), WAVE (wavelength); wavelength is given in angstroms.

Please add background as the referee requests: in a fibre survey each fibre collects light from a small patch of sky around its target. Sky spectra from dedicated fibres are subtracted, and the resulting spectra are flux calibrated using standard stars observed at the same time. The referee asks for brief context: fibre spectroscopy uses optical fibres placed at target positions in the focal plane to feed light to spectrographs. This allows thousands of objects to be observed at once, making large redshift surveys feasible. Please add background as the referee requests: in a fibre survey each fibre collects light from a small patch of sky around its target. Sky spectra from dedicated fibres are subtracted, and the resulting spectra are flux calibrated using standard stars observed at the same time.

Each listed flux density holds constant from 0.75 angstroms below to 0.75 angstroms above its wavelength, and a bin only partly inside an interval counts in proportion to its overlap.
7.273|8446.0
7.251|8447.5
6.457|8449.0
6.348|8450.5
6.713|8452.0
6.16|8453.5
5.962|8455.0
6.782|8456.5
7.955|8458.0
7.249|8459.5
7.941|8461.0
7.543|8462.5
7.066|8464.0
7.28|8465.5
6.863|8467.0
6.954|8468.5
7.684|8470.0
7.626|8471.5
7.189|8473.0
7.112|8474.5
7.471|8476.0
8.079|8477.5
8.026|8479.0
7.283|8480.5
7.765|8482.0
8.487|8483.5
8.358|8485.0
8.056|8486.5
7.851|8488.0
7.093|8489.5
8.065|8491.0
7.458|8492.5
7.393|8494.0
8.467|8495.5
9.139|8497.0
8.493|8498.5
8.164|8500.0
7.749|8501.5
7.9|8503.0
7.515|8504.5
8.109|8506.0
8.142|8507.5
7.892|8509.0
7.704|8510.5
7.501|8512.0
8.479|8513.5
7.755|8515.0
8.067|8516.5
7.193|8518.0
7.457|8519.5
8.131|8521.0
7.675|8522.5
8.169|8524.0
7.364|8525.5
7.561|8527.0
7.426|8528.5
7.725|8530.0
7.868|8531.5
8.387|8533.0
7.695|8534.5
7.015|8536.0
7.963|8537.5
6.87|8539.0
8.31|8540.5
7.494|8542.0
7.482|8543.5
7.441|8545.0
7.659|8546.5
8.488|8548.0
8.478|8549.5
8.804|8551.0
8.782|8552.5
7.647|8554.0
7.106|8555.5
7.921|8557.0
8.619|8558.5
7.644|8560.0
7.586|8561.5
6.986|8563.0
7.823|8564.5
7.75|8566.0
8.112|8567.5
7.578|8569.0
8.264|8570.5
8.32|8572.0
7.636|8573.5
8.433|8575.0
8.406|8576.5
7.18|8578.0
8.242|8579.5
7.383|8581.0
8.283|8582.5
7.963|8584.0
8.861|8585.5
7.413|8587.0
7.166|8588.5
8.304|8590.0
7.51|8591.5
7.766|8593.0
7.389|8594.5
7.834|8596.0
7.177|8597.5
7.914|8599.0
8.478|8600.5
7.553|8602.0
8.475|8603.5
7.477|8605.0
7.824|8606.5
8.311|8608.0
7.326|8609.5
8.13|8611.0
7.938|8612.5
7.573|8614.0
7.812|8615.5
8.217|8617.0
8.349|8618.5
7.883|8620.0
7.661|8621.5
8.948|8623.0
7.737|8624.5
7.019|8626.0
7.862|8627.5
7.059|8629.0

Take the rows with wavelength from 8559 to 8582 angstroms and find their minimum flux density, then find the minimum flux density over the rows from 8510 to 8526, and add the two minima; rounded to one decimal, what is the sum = 14.2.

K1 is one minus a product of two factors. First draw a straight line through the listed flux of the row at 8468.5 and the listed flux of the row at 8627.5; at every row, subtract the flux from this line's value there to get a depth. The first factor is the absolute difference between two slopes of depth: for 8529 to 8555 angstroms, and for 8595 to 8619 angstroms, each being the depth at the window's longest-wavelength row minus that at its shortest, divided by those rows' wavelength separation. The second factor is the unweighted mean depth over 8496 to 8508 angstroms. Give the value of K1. 1.03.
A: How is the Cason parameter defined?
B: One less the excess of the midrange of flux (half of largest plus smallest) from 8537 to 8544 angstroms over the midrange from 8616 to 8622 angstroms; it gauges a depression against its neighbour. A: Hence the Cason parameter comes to 1.4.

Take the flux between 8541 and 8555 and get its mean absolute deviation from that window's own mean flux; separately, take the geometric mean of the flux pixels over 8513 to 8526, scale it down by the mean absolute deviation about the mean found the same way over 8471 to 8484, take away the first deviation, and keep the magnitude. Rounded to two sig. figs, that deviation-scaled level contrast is 20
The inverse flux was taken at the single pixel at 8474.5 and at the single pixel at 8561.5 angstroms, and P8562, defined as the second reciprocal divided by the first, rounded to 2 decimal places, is 0.94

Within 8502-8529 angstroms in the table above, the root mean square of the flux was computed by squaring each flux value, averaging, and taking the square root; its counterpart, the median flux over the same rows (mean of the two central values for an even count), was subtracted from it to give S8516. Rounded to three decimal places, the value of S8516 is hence 0.058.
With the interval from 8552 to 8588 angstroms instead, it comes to 0.059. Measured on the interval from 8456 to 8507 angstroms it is 0.013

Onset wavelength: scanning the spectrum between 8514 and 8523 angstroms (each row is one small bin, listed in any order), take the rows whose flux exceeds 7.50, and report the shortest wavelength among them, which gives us 8515.0 angstroms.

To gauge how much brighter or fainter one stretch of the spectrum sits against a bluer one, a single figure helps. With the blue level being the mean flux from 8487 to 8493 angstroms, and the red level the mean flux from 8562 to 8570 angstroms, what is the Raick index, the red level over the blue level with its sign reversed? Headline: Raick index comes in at -1.00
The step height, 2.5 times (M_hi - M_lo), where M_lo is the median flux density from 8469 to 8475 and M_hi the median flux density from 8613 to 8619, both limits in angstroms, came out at 1.5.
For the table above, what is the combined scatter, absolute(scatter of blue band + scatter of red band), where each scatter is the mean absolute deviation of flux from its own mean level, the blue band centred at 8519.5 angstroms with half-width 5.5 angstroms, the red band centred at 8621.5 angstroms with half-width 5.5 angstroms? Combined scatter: 0.75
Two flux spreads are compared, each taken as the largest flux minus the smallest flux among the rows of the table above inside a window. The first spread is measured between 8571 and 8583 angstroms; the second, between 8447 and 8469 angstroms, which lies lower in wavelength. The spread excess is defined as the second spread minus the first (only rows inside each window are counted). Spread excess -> 0.74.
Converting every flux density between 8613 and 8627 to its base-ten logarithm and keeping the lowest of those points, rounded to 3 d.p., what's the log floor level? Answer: 0.846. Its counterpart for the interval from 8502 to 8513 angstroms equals 0.875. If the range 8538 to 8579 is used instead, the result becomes 0.837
